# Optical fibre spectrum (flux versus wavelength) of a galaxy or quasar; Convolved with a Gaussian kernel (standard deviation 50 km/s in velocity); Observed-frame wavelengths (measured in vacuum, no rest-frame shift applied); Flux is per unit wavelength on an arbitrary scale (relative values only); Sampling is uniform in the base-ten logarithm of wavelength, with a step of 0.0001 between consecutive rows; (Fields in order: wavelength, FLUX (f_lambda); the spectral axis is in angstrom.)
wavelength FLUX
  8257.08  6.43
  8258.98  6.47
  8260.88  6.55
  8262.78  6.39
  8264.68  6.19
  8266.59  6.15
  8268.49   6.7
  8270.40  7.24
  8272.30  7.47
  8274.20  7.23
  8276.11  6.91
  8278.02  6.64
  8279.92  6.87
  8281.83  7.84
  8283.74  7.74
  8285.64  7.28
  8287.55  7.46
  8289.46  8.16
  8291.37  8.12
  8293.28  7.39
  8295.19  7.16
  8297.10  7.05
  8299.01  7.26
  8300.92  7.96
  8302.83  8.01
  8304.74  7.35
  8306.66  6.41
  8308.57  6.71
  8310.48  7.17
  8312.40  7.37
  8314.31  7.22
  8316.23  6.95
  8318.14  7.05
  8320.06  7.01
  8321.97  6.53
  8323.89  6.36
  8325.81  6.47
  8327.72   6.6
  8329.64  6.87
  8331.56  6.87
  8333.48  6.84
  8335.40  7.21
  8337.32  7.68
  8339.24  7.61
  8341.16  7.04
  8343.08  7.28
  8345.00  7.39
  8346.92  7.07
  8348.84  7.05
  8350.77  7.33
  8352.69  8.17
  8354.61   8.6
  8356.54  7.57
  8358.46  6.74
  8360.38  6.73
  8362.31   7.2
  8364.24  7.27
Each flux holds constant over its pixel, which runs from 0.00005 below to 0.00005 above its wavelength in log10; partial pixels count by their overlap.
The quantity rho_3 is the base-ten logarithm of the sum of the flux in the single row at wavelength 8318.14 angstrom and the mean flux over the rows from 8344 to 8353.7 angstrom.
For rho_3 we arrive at 1.16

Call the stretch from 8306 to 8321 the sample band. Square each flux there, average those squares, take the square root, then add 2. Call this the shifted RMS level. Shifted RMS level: 9.0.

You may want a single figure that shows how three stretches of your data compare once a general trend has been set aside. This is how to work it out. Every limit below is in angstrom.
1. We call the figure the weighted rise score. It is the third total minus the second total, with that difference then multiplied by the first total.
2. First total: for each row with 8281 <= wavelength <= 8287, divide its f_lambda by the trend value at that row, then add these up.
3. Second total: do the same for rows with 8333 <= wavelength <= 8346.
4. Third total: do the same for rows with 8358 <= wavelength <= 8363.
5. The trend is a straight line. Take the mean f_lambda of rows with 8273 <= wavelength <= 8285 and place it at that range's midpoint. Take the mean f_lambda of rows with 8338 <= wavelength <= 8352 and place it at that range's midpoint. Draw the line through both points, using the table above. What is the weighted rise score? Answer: -13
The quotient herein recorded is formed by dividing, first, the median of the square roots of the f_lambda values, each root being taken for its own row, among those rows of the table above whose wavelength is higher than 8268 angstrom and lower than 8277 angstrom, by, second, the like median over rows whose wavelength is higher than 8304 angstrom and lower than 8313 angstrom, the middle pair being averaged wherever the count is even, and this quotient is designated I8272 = 1.00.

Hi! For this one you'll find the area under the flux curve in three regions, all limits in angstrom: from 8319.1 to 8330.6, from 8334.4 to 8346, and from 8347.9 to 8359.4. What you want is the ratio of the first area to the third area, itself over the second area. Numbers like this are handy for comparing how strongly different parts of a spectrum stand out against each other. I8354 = 0.0103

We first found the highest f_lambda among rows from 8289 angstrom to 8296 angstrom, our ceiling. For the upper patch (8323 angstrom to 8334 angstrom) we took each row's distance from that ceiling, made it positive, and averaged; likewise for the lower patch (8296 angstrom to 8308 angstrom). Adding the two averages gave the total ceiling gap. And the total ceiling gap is 2.3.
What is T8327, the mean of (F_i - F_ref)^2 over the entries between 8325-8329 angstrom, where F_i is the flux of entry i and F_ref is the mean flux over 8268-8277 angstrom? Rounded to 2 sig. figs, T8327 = 0.33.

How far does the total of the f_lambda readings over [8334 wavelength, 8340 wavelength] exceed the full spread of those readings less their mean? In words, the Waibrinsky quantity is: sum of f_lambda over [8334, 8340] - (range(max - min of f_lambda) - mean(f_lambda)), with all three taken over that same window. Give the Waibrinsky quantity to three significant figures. 29.5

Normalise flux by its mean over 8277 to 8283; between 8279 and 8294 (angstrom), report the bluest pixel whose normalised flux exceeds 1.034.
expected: 8281.83 angstrom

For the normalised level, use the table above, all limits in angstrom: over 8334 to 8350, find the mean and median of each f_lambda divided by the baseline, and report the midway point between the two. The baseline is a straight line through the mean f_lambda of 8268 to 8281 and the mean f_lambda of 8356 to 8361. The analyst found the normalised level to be 1.04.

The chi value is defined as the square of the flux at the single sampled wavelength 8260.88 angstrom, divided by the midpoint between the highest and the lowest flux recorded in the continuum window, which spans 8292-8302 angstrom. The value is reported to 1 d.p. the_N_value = 5.7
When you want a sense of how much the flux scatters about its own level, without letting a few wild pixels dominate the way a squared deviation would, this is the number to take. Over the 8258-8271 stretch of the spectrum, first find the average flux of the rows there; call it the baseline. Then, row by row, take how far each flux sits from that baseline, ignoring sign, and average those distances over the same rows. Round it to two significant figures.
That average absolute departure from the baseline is 0.26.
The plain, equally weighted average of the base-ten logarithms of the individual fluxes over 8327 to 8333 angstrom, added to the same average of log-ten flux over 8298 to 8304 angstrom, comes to 1.72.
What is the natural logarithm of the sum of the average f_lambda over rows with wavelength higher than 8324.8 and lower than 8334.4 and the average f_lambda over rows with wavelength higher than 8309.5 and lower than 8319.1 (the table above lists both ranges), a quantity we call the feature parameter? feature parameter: 2.63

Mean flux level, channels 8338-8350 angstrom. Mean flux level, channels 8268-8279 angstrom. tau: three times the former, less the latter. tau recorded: 14.7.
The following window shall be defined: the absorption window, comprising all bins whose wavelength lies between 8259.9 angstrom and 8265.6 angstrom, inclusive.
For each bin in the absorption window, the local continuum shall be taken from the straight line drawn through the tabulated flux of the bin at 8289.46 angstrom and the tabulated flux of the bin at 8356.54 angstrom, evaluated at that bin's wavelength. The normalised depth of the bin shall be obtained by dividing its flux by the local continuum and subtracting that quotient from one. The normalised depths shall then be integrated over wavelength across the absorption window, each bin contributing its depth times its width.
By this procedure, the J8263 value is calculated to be 1.4 angstrom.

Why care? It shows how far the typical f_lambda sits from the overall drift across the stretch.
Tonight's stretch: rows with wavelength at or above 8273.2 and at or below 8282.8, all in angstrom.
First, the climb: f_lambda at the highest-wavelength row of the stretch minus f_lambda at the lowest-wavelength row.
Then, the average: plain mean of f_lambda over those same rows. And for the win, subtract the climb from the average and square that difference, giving 42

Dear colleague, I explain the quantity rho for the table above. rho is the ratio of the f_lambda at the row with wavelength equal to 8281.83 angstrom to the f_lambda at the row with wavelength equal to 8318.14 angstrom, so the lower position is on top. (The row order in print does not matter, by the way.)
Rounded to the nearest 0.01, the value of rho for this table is 1.11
